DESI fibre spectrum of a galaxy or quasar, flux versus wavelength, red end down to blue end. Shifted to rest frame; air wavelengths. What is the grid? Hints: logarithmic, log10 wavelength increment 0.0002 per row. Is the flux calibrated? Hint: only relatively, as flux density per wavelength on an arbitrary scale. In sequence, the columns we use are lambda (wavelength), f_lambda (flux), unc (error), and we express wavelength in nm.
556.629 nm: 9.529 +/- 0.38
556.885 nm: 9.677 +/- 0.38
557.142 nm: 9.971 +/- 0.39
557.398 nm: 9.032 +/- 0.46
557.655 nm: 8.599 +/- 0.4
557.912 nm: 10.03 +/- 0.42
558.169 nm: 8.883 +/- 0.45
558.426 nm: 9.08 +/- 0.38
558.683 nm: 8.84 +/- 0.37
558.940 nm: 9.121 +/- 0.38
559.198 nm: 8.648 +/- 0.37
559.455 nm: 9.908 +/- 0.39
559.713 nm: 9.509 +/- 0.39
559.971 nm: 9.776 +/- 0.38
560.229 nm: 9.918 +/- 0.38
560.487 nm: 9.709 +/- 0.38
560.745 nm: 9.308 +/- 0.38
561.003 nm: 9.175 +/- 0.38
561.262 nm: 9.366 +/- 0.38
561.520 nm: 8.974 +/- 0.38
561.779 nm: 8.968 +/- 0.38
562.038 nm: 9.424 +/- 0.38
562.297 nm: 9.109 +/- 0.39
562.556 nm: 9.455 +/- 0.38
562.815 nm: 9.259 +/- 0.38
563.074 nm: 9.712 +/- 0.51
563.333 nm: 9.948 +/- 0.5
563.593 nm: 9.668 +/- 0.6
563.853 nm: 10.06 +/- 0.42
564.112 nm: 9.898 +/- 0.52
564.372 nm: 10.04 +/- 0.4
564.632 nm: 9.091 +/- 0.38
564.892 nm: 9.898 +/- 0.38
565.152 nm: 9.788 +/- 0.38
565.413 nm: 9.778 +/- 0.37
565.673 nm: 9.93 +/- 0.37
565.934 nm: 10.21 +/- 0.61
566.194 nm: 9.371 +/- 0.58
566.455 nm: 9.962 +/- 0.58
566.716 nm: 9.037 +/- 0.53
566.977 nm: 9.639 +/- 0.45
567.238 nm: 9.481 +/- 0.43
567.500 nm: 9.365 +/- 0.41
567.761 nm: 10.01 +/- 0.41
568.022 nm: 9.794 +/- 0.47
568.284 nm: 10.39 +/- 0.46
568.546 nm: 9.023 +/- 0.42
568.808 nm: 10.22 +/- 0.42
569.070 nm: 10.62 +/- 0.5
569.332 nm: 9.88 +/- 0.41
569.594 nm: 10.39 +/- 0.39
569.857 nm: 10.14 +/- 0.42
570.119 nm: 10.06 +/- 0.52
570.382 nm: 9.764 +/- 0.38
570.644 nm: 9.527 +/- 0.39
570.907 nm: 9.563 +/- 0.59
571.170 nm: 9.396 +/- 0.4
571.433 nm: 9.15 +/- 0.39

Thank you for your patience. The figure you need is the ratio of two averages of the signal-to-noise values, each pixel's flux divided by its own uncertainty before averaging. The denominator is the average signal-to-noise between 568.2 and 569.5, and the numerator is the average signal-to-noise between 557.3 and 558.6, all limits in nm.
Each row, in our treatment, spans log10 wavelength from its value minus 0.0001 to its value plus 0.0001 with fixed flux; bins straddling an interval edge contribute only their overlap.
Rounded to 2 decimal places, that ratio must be 0.96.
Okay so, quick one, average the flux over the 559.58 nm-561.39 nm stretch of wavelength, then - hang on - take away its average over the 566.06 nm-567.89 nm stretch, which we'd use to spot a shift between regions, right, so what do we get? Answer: 0.0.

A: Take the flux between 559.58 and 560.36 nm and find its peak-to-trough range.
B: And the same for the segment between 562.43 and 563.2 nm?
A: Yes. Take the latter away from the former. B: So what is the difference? -0.04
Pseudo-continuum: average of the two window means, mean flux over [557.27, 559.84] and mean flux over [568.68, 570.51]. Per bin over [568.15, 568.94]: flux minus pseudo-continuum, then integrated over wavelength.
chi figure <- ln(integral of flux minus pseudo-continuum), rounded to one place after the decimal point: -1.8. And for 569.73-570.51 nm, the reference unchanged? -1.4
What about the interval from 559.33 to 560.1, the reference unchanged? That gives -2.9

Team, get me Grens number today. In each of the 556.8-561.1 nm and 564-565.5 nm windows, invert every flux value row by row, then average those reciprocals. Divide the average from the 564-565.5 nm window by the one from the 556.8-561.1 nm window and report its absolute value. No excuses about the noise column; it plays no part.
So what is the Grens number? 0.959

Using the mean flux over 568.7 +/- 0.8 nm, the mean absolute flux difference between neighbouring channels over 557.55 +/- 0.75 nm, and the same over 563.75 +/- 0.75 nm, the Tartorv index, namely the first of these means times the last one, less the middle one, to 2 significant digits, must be 1.6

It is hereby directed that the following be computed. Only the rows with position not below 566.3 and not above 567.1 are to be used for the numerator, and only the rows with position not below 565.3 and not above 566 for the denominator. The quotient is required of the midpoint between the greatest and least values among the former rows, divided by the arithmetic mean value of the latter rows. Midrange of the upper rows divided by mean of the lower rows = 0.95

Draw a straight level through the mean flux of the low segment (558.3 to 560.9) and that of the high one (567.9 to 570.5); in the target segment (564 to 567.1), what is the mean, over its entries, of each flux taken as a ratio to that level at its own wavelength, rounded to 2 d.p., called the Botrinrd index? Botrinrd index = 0.99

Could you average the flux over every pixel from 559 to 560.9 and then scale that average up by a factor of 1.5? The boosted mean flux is 14.3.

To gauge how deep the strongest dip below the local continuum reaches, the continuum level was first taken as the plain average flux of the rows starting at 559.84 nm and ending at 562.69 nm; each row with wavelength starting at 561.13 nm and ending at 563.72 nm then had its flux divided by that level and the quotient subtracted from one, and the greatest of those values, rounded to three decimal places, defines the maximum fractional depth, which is 0.044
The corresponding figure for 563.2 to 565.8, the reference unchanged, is 0.031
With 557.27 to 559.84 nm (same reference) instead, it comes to 0.083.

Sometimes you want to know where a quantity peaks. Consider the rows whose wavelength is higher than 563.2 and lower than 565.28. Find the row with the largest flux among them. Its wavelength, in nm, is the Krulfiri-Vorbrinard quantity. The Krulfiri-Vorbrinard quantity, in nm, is 563.853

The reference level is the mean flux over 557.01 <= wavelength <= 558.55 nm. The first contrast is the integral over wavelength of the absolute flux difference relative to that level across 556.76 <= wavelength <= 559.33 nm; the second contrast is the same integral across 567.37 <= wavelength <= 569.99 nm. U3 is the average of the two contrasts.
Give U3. 1.59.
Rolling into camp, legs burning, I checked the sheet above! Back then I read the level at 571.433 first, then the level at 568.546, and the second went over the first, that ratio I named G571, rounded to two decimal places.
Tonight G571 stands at 0.99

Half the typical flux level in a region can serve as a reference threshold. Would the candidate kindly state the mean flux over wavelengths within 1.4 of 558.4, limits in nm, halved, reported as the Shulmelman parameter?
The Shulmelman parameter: 4.62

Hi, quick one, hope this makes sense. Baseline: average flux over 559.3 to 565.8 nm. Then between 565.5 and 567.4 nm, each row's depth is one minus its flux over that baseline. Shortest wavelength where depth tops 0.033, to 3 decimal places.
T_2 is 566.716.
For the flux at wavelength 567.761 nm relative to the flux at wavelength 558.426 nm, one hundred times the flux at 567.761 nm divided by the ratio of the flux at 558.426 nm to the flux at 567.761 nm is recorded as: 1104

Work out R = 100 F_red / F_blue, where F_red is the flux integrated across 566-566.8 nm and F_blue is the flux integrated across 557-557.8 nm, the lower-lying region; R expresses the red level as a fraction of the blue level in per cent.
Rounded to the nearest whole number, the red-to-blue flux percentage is 104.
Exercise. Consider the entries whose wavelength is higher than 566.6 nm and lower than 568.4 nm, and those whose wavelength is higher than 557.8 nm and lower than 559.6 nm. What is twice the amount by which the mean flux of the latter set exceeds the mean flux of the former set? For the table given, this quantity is -0.92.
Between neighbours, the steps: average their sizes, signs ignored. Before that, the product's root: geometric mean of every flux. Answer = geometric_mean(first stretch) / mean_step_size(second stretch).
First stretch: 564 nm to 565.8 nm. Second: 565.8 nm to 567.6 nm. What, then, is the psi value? 18.1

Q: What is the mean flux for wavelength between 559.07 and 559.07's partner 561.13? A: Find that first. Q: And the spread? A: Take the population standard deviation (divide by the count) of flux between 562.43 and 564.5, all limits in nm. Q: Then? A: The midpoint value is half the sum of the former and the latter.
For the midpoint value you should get 4.88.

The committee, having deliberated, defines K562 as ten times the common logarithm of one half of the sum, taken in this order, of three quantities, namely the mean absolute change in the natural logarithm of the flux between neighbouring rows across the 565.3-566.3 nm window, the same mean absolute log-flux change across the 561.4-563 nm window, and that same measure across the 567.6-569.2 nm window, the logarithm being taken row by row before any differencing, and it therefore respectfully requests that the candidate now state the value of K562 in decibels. -11.3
